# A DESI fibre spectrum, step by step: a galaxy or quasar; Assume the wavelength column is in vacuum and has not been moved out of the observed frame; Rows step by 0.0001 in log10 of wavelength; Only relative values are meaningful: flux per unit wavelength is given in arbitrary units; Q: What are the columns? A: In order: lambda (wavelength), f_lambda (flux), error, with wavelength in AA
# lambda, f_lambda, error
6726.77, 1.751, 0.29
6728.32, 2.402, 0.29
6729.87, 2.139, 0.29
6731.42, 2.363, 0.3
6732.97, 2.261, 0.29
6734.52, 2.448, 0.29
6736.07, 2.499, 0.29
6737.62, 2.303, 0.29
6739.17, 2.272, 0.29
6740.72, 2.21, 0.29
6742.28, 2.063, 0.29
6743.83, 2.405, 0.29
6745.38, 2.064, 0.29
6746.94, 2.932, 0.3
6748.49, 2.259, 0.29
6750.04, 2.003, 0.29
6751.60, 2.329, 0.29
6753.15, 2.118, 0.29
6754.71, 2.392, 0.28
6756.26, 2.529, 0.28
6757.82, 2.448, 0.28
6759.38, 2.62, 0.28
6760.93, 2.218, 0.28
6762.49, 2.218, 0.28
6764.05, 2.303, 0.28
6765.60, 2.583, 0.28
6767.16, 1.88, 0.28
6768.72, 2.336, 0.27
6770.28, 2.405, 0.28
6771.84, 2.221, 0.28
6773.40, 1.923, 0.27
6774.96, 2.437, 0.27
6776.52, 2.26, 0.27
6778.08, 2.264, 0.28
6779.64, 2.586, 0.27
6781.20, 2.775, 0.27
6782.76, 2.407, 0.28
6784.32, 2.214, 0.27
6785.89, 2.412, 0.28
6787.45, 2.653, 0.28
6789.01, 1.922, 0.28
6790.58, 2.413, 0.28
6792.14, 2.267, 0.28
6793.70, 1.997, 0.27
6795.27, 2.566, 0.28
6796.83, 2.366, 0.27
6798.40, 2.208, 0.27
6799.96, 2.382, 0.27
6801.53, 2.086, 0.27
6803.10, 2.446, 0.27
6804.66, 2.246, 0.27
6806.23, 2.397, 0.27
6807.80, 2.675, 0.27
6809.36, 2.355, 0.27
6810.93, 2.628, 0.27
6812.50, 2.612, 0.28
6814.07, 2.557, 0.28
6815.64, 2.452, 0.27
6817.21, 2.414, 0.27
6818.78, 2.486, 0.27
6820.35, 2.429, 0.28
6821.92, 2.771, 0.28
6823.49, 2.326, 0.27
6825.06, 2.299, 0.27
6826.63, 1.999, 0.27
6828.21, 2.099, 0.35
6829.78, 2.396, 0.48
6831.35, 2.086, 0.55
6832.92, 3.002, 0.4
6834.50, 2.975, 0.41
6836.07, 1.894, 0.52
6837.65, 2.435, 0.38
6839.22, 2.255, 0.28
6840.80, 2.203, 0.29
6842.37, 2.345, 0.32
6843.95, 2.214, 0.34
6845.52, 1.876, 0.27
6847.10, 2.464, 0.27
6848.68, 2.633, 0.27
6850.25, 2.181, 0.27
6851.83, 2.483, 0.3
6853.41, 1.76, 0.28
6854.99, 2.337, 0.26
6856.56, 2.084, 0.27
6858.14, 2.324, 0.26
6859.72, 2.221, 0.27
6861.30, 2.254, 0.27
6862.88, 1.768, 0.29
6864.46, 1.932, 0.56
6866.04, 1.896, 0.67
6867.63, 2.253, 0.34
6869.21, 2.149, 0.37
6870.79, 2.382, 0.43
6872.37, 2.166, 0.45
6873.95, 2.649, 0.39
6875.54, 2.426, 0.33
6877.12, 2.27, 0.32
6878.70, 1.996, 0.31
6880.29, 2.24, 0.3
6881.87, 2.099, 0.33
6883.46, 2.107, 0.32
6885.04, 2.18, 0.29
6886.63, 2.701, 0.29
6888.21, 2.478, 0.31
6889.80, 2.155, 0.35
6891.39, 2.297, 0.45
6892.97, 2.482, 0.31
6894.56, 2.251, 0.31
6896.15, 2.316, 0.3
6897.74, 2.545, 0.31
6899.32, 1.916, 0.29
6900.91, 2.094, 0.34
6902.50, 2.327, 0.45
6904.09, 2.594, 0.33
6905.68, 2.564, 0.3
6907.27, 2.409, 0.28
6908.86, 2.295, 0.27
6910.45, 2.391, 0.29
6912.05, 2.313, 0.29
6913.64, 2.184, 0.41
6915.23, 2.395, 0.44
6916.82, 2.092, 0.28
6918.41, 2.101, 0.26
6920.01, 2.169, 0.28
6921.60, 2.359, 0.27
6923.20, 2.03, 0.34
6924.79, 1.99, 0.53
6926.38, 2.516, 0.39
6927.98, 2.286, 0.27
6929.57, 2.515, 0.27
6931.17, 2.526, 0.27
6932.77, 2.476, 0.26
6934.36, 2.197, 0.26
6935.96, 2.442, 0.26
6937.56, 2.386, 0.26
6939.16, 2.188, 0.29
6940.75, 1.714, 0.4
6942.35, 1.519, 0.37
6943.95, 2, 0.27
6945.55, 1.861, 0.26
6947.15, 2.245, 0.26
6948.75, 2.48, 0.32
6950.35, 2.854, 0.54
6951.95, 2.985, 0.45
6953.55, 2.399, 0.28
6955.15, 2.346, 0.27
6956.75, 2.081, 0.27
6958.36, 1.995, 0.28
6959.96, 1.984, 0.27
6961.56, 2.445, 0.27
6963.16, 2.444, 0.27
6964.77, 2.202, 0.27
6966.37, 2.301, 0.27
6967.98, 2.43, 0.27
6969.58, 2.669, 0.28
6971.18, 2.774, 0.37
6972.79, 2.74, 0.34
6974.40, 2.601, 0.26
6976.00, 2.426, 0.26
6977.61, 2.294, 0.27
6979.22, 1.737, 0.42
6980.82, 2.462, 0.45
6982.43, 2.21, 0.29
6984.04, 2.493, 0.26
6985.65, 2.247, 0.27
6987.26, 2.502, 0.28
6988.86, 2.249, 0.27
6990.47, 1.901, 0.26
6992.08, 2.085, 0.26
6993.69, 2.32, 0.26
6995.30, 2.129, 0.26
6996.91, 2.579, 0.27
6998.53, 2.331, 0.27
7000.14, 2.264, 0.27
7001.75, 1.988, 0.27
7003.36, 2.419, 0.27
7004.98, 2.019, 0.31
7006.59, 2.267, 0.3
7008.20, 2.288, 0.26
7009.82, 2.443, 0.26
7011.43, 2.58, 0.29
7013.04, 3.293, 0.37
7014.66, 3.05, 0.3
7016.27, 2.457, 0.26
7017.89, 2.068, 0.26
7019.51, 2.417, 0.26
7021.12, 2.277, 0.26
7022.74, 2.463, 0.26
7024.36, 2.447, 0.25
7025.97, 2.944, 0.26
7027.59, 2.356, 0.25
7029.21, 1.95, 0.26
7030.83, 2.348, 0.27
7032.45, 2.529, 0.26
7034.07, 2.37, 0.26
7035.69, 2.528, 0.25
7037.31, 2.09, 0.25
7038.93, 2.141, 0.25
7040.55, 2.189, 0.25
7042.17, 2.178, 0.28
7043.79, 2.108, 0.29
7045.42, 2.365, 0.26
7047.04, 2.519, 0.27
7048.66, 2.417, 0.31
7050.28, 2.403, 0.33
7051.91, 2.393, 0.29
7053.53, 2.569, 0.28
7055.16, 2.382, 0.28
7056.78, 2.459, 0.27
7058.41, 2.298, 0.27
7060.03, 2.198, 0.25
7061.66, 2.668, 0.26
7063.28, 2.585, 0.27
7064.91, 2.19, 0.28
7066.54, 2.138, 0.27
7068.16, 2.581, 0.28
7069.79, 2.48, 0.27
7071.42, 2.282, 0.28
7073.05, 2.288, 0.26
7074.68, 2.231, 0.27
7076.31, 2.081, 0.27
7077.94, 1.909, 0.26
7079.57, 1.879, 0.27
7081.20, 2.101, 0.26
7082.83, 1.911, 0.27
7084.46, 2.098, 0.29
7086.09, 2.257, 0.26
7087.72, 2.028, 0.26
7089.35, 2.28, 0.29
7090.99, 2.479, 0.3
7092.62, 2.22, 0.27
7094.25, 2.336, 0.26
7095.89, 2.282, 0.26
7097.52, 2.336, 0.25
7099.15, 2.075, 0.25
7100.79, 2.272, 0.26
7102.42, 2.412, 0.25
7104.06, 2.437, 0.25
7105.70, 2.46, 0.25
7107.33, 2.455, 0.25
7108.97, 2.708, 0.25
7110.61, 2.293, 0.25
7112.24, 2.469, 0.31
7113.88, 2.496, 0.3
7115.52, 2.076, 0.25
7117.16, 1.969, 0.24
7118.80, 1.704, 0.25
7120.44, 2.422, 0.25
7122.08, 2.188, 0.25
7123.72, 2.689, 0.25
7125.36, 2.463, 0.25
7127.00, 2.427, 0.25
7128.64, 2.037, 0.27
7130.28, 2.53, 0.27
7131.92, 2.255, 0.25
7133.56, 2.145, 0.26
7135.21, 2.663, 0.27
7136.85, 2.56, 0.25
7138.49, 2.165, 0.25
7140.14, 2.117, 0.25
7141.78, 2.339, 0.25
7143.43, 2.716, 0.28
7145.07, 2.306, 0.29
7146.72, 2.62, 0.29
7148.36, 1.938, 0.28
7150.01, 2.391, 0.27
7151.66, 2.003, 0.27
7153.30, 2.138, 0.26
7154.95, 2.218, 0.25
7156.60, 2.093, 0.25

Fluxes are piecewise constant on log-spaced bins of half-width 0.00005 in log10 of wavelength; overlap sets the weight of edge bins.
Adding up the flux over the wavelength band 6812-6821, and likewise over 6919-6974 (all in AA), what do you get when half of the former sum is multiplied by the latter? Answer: 587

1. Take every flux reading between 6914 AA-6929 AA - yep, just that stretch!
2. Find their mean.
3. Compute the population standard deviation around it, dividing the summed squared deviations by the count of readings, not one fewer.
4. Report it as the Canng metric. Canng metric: 0.17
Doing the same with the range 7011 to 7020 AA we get 0.41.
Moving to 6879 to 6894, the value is 0.19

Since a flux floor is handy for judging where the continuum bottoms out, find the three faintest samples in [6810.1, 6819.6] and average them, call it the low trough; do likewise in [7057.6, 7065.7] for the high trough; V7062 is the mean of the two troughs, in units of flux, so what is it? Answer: 2.34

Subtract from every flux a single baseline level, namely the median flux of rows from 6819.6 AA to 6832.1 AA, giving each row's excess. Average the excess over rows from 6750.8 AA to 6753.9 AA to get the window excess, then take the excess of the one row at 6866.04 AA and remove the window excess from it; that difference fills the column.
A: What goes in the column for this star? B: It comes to -0.33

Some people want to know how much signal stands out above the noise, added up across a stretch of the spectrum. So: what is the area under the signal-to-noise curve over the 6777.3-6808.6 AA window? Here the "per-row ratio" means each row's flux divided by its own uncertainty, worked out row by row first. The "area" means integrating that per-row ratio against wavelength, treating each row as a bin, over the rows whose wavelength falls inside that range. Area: 270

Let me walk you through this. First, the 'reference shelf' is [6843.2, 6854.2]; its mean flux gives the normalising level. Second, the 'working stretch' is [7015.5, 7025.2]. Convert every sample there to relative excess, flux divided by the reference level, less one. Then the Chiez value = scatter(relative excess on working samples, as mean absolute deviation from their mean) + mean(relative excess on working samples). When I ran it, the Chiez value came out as 0.11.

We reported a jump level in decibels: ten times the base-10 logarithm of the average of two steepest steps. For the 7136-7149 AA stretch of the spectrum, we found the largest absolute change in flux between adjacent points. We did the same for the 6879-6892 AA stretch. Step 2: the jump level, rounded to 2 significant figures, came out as -2.2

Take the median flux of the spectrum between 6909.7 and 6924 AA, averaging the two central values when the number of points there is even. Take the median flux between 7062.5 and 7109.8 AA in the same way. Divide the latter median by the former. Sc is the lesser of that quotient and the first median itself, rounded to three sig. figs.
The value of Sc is 1.04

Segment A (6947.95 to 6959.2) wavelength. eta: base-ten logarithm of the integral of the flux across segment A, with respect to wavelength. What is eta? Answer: 1.44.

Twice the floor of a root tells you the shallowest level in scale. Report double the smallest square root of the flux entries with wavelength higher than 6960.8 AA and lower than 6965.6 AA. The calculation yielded 2.97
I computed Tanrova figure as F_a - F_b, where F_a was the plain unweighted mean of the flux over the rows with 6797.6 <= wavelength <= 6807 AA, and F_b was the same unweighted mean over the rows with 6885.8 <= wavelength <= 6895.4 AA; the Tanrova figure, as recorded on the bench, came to -0.10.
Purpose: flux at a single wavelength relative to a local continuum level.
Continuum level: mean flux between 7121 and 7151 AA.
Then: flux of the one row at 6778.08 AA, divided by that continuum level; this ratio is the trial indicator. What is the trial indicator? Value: 0.96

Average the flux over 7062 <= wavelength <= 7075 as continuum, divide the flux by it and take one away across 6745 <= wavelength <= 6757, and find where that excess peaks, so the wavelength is 6746.94 AA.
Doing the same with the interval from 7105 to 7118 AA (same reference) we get 7108.97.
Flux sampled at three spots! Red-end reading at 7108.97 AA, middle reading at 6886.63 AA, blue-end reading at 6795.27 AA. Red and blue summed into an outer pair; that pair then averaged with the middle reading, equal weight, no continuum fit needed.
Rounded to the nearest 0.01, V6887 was 3.99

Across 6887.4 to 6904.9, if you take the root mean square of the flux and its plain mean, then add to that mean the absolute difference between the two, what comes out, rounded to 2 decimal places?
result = 2.32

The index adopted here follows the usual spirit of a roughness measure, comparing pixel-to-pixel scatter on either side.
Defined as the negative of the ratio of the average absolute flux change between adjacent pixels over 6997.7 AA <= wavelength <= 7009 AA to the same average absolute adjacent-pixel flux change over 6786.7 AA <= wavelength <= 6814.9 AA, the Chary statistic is -0.87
